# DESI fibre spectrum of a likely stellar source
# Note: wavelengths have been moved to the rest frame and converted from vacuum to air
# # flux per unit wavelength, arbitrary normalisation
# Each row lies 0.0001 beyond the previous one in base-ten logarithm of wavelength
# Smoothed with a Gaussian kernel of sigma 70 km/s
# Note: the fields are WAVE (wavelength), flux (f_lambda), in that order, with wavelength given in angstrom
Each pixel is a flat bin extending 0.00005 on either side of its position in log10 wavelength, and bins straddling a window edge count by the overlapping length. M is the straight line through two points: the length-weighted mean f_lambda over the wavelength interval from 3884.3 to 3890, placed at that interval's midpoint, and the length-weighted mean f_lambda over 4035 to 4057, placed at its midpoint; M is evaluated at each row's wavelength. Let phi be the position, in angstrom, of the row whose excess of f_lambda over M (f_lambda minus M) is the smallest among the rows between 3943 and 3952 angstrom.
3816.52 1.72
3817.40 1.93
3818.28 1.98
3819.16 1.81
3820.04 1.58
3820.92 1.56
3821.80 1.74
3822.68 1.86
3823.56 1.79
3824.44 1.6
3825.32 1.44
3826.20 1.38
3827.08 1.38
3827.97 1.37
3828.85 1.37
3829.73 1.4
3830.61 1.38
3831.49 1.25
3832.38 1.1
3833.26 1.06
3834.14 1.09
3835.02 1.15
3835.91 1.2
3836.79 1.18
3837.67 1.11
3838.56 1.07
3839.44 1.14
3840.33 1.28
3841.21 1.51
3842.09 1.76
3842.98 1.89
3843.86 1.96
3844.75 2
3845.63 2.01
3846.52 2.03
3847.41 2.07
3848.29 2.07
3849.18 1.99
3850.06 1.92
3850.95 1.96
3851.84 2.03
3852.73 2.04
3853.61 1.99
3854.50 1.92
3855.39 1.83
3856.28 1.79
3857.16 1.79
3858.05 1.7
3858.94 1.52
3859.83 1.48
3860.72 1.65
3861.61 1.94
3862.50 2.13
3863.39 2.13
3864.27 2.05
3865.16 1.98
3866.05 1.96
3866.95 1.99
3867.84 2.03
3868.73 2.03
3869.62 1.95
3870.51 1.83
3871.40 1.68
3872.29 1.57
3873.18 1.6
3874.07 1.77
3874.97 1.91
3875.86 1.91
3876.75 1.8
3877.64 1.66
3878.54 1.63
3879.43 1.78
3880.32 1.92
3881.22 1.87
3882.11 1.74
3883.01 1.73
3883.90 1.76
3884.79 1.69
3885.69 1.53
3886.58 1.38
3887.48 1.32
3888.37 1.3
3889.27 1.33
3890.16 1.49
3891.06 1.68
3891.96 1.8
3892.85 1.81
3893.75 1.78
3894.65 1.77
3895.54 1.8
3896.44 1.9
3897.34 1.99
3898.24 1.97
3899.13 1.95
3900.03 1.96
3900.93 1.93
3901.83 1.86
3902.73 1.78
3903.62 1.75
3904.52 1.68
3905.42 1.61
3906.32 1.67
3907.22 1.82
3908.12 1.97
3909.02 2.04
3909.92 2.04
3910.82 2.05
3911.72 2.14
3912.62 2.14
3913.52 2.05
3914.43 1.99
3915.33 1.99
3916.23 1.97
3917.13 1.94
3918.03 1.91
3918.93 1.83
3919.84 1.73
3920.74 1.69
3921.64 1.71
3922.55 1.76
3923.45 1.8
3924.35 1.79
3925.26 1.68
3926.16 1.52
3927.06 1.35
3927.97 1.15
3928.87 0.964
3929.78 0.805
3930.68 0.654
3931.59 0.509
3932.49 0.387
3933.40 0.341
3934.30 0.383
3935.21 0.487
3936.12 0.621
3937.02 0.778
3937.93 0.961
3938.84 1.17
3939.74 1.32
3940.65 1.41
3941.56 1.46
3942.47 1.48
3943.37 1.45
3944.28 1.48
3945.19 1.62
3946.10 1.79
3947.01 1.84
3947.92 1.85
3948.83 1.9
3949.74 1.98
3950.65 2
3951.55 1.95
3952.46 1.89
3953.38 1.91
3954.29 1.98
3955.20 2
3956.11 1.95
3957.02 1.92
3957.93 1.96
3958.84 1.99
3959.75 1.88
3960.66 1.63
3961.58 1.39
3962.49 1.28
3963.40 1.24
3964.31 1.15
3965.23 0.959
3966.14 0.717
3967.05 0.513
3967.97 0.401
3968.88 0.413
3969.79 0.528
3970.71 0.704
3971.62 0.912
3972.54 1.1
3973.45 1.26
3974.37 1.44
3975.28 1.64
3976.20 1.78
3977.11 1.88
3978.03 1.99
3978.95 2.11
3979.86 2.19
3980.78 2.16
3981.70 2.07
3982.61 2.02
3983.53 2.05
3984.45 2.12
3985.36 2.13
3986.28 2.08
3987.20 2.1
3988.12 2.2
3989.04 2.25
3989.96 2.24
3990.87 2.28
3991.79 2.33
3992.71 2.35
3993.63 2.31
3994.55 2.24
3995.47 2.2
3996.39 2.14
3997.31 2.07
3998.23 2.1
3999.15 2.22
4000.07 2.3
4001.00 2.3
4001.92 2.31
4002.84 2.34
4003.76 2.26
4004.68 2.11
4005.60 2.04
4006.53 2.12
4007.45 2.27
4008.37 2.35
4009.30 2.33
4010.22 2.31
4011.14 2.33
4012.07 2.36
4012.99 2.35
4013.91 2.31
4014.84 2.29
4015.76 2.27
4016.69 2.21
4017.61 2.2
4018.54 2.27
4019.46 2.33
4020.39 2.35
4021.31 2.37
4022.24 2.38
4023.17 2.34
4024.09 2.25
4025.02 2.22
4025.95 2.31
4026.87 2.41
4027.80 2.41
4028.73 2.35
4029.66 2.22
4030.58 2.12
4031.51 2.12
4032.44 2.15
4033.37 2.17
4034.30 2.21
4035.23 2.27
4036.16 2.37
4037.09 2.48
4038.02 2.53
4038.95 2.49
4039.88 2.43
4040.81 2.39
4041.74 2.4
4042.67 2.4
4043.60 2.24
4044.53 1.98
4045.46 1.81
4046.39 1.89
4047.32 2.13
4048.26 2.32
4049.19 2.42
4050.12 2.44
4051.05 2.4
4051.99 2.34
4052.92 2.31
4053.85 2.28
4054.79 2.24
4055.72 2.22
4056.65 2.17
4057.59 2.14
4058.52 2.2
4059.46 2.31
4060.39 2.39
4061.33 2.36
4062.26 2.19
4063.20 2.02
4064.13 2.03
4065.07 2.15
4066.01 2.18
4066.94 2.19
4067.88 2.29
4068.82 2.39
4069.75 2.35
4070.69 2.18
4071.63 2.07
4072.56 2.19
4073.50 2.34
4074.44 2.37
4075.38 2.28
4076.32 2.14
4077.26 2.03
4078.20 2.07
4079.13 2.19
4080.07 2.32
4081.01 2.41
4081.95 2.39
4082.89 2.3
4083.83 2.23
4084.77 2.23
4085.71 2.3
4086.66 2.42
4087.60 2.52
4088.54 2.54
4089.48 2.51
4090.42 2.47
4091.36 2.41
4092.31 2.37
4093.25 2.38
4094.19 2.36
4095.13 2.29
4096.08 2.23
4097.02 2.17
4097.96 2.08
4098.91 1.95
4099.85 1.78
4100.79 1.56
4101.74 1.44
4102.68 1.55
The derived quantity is 3943.37 angstrom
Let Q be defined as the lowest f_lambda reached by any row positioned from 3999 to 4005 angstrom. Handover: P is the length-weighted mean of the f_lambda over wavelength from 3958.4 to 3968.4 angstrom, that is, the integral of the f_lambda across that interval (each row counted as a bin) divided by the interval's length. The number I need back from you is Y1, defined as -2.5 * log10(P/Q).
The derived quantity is 0.6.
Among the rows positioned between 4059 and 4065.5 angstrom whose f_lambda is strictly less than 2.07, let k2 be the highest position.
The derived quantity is 4064.13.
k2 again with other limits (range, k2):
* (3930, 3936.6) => 3936.12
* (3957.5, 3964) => 3963.40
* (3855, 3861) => 3860.72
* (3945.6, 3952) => 3951.55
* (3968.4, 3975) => 3974.37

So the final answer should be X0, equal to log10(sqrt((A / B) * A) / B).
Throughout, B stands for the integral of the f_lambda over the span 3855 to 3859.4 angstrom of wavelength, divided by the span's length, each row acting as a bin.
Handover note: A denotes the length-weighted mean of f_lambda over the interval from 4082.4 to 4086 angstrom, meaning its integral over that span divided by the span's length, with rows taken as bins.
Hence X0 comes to 0.00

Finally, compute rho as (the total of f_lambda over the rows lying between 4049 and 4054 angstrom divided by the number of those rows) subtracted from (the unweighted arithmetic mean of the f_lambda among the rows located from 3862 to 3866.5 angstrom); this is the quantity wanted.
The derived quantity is -0.3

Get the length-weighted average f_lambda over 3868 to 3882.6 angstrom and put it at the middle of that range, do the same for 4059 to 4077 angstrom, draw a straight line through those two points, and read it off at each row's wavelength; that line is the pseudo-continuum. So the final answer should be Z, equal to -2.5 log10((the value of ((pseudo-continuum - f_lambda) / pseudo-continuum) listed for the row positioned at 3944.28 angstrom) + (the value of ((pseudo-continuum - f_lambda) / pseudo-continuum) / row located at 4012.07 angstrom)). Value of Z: 2.3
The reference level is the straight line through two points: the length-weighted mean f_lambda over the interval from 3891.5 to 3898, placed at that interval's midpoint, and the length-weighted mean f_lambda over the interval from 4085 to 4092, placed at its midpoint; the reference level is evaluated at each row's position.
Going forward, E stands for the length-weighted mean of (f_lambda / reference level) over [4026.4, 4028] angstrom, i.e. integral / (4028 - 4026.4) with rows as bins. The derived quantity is 1.07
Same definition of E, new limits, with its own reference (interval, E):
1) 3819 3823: 1.06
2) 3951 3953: 0.95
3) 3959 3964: 0.74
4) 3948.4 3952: 0.98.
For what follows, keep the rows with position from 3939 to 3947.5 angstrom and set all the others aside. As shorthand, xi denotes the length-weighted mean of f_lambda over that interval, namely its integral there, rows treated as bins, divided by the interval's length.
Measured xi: 1.5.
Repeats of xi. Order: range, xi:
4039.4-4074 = 2.2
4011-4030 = 2.3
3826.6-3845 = 1.4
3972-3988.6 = 1.9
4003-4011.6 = 2.2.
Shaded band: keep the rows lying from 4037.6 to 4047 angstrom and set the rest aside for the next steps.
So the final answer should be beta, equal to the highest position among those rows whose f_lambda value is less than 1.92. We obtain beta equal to 4046.39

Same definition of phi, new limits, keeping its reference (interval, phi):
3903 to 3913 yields 3905.42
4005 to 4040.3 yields 4031.51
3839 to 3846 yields 3839.44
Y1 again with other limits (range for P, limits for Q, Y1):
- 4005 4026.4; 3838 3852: -0.8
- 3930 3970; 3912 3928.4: -0.1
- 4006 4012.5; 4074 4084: -0.1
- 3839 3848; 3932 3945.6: -1.8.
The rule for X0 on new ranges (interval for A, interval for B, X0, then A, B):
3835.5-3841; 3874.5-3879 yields -0.30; 1.18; 1.78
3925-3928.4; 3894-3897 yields -0.24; 1.41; 1.83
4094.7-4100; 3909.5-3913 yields -0.16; 2.10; 2.09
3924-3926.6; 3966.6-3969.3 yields 0.75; 1.66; 0.44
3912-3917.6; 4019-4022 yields -0.25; 2.02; 2.35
